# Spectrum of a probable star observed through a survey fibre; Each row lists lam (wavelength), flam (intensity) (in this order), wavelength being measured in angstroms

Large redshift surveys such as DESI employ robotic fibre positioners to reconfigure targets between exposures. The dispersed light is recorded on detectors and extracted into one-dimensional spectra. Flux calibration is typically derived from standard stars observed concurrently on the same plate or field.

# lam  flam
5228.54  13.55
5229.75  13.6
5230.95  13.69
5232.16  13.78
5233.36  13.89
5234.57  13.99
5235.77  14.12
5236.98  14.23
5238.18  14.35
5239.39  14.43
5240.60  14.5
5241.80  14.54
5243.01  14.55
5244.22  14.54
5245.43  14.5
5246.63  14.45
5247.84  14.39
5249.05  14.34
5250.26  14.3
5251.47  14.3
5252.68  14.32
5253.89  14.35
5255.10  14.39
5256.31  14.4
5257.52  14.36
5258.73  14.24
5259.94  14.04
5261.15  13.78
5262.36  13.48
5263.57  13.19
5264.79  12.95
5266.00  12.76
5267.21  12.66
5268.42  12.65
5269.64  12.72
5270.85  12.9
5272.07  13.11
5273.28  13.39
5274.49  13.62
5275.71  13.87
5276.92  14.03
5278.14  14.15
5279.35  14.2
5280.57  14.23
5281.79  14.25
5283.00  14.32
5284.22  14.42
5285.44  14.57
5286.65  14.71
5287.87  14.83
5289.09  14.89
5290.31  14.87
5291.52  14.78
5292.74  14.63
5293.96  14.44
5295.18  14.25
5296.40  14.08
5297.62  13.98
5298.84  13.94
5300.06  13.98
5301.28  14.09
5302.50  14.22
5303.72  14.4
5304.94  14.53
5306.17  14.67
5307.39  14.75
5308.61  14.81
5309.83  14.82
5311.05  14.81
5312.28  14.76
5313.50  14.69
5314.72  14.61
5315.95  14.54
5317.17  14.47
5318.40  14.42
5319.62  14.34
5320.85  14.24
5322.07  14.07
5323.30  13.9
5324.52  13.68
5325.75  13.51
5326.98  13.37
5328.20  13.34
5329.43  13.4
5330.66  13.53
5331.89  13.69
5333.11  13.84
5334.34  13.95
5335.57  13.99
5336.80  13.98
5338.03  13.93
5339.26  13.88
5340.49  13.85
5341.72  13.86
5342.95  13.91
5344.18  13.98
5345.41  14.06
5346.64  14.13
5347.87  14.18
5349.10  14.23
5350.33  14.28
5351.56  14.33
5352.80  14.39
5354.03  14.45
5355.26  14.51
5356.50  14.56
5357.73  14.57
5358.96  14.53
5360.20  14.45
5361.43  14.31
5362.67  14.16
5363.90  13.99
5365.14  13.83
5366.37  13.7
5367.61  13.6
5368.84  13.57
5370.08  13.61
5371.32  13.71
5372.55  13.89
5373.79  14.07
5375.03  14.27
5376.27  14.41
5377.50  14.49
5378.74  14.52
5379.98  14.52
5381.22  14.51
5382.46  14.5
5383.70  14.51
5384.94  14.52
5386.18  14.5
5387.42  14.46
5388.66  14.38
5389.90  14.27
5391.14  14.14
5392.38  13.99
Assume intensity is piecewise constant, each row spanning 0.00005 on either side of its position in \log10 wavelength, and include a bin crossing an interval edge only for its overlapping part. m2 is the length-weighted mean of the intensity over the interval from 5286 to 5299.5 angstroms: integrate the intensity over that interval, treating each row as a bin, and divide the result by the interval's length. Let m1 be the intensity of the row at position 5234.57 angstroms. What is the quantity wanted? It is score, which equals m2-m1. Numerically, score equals 0.5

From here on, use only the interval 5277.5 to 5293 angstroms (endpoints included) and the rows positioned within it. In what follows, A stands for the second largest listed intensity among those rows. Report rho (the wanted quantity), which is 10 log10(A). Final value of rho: 11.72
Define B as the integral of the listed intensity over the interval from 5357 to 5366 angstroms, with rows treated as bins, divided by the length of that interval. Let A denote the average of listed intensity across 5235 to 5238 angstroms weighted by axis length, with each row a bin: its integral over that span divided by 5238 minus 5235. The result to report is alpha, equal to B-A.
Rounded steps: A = 14.2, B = 14.3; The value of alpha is 0.0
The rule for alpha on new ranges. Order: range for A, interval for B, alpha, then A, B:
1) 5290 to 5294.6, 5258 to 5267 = -1.2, 14.7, 13.5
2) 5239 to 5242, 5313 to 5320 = 0.0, 14.5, 14.5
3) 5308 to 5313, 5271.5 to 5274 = -1.5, 14.8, 13.3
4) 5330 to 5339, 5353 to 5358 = 0.7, 13.8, 14.5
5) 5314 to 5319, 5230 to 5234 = -0.7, 14.5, 13.8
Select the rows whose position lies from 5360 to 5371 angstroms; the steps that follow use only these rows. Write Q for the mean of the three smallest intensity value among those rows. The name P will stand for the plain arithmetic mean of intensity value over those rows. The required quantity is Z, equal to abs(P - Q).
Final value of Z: 0.32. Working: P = 13.9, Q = 13.6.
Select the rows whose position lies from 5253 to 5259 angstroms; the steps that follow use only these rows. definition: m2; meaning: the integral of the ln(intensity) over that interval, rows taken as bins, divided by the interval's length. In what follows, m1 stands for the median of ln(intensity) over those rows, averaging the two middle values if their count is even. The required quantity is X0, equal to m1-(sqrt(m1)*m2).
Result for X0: -1.68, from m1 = 2.66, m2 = 2.664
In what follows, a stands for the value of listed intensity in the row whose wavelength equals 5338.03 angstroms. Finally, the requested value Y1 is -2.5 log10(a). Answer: -2.86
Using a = 13.93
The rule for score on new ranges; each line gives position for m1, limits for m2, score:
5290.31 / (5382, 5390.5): -0.4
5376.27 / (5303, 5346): -0.3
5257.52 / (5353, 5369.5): -0.2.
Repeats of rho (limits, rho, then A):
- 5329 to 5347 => 11.48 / 14.06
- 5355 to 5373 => 11.63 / 14.56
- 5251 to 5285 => 11.58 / 14.4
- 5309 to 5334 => 11.71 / 14.81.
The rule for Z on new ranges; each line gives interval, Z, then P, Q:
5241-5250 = 0.08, 14.5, 14.4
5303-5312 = 0.15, 14.7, 14.5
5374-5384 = 0.08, 14.5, 14.4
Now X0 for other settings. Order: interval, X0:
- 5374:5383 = -1.69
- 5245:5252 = -1.69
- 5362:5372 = -1.63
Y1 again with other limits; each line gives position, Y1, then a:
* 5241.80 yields -2.91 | 14.54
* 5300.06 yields -2.86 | 13.98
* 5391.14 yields -2.88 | 14.14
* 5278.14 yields -2.88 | 14.15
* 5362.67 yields -2.88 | 14.16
